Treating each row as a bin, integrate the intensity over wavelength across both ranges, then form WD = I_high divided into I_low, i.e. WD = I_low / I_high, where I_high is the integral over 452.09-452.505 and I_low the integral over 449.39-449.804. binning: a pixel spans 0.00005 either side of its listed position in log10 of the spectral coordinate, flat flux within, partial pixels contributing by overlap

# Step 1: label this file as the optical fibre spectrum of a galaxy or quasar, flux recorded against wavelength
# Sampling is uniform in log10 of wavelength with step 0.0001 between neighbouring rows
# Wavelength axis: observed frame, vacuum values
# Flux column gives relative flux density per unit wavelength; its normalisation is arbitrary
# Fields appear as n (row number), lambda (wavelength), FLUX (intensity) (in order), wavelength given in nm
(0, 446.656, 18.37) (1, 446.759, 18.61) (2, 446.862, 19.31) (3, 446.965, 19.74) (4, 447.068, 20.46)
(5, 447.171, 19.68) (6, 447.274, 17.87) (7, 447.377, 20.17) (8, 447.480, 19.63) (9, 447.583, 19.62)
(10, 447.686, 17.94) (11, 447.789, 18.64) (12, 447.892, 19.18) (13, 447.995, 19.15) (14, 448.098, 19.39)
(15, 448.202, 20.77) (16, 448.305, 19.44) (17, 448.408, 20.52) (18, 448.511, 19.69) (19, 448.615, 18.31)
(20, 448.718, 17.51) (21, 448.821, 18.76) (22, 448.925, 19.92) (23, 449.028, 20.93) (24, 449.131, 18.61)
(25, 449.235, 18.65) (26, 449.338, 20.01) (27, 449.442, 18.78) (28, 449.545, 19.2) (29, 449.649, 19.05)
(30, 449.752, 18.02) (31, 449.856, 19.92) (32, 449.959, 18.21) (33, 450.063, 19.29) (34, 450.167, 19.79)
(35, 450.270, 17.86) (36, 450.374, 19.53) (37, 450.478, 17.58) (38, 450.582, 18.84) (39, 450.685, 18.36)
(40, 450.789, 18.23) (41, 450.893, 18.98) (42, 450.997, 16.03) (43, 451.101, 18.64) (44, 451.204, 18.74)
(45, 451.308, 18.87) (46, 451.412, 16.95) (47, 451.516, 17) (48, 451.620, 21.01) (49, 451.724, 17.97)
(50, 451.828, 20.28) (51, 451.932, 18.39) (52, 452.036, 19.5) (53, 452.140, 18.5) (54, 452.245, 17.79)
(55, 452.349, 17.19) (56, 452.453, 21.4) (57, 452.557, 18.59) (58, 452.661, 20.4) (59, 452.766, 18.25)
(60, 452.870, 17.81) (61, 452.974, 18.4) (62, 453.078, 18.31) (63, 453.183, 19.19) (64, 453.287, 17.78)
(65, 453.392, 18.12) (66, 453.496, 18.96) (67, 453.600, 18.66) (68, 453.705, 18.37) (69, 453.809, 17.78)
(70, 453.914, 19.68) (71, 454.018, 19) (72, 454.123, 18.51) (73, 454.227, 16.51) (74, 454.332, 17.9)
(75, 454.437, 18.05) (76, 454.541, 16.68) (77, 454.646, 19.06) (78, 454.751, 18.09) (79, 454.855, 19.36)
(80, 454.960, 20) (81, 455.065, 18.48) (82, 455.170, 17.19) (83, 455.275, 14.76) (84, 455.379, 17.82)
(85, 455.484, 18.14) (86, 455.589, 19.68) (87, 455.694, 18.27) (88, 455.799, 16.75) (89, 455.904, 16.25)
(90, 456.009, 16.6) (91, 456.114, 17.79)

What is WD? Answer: 1.00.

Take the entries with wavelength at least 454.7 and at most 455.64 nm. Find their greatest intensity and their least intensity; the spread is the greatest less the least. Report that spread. 5.2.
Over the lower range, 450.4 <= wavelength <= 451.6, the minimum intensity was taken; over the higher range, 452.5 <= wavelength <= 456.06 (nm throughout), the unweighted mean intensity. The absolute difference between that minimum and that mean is 2.13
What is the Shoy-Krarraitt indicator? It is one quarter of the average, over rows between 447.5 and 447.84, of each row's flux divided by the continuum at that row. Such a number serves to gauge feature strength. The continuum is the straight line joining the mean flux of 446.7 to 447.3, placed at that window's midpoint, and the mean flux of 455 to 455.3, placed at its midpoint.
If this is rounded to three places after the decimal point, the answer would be 0.246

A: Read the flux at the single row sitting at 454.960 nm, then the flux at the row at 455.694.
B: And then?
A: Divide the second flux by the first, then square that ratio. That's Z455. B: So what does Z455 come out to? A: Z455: 0.83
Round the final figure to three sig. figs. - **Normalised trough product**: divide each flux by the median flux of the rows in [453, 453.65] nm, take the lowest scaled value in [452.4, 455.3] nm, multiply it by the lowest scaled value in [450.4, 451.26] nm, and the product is 0.692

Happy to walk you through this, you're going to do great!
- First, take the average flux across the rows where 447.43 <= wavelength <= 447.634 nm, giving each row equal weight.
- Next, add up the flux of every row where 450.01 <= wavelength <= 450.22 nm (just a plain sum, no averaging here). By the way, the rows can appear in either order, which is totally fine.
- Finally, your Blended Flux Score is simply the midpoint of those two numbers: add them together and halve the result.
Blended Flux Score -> 29.4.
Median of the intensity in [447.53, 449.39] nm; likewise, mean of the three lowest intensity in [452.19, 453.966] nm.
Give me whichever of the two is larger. 19.3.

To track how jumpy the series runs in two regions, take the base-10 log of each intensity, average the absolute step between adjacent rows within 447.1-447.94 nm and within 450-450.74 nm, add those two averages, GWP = 0.0552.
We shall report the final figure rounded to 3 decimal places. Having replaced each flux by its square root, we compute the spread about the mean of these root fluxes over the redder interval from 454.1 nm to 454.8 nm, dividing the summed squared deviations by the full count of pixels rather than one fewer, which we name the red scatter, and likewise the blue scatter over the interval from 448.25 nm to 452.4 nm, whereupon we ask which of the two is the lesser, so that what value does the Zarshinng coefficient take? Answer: 0.102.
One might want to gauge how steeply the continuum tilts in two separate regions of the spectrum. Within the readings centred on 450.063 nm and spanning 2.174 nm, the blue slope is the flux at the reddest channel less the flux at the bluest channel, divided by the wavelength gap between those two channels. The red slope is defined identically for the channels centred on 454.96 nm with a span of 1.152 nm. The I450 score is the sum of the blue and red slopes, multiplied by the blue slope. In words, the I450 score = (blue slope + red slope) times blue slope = 1.1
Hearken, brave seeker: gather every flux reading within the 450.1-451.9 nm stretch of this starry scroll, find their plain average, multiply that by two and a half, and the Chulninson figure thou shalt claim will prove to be 46.3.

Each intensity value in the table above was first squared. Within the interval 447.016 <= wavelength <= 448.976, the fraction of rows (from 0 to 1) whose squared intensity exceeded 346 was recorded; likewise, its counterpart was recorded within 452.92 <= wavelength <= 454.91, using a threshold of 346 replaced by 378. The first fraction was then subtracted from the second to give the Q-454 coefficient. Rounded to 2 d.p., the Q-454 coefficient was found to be -0.74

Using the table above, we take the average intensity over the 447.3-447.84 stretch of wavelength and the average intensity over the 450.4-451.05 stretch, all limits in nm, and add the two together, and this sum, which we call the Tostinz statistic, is 37.20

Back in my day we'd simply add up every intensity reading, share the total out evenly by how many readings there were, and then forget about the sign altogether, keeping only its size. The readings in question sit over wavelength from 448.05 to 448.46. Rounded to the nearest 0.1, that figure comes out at 20.0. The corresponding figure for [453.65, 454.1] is 18.7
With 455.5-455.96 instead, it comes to 17.7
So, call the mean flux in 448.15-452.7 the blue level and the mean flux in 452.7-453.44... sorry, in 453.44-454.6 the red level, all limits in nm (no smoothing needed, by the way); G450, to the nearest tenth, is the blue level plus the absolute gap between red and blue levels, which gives 19.6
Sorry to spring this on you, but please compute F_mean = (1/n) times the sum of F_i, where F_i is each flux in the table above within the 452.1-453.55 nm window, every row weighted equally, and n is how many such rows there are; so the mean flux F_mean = 18.6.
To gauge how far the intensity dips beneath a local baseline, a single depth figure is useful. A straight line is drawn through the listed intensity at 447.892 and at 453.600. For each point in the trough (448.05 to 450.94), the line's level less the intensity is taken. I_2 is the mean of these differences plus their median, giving -0.1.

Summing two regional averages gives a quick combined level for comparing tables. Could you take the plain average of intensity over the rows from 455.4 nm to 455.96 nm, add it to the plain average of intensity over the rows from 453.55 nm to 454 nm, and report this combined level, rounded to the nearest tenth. 36.4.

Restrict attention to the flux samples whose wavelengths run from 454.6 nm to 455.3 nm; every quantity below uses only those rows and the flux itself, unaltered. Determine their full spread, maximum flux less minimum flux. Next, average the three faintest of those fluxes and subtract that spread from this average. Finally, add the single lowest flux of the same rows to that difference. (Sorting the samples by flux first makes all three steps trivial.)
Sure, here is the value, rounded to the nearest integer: 26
